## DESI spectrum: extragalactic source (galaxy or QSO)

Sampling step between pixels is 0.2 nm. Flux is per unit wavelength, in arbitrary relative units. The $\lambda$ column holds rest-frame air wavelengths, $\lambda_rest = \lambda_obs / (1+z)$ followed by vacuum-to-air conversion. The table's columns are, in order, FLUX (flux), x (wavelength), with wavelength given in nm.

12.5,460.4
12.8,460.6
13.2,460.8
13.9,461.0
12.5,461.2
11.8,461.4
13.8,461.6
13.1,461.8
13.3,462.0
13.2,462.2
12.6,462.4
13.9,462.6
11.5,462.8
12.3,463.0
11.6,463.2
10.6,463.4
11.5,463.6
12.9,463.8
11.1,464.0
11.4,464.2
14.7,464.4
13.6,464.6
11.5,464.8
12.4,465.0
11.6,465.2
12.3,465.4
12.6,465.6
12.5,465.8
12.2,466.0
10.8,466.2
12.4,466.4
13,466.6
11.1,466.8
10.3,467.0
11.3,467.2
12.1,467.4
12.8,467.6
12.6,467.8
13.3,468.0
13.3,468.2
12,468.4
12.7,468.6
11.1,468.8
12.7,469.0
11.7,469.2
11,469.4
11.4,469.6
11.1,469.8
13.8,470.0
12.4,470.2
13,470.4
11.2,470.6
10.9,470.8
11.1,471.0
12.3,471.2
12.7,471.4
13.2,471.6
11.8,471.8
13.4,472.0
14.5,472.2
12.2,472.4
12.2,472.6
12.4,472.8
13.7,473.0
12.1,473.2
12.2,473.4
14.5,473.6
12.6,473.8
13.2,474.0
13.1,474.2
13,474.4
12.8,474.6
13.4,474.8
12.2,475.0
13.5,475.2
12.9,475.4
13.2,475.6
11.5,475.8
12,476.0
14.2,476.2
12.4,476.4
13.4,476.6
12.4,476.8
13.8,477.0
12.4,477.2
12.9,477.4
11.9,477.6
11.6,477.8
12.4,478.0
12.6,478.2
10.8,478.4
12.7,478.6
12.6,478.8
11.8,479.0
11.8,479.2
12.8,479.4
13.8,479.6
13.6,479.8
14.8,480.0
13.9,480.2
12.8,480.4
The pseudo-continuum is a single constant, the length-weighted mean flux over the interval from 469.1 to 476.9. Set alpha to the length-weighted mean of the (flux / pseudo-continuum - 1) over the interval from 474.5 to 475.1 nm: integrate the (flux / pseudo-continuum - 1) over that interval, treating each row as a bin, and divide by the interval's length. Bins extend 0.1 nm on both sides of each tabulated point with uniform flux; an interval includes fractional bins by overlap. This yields 0.02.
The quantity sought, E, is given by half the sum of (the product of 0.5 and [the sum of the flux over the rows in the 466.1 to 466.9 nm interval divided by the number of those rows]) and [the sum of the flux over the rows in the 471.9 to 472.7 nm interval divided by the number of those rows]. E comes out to 9.49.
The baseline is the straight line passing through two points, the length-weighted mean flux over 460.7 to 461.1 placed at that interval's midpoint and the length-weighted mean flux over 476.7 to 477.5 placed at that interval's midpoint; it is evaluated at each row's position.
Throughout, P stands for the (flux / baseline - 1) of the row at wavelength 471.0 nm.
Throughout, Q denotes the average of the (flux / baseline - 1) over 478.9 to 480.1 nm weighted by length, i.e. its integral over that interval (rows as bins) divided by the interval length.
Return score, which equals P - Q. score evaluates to -0.18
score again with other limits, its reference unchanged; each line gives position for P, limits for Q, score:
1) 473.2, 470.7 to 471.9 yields 0.01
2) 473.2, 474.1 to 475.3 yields -0.07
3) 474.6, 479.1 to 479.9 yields -0.03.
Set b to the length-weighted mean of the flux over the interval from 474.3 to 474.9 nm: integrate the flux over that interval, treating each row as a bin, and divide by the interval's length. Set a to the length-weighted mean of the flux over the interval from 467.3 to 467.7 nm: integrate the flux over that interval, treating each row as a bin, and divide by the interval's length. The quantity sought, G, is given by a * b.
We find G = 163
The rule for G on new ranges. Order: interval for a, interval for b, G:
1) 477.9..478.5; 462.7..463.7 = 137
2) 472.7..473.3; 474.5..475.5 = 165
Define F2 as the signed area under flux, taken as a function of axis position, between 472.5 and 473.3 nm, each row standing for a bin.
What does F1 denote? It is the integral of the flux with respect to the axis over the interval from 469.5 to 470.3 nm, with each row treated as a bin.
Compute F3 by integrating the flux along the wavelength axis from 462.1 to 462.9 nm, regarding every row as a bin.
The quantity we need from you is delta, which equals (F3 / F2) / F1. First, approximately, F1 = 9.7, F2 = 10.1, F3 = 10.2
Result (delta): 0.104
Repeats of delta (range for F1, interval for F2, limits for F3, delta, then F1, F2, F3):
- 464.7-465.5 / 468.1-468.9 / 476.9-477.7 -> 0.109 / 9.6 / 9.8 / 10.2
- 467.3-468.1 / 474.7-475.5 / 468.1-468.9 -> 0.093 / 10.2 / 10.4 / 9.8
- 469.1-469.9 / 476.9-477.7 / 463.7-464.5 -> 0.109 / 9.0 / 10.2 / 10.0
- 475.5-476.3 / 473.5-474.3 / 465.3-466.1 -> 0.091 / 10.2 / 10.7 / 9.9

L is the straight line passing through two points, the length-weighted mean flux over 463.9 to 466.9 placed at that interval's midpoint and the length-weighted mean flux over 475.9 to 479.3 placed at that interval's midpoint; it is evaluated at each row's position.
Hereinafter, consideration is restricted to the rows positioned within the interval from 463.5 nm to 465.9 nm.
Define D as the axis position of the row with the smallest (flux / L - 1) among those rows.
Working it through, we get 464.0 nm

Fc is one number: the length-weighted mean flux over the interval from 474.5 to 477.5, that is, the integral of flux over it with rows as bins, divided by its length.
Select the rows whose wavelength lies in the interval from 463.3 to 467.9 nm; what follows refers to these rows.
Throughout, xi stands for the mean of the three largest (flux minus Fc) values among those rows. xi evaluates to 0.9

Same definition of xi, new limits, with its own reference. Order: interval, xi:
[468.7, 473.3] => 1.1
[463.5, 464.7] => 0.9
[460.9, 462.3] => 0.8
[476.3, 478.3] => 0.5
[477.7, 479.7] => 0.2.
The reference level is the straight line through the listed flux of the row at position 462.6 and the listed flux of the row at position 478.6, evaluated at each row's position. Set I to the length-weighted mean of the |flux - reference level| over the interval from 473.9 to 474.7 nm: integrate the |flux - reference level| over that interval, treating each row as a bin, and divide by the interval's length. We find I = 0.1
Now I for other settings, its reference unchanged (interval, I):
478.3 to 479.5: 0.6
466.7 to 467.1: 2.9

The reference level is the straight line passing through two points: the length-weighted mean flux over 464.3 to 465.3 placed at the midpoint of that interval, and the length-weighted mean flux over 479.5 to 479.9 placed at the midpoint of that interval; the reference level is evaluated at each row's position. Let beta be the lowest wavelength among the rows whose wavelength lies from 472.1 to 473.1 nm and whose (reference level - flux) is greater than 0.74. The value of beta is 472.4 nm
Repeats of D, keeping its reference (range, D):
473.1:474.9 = 473.2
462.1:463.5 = 463.4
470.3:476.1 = 470.8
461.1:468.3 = 467.0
